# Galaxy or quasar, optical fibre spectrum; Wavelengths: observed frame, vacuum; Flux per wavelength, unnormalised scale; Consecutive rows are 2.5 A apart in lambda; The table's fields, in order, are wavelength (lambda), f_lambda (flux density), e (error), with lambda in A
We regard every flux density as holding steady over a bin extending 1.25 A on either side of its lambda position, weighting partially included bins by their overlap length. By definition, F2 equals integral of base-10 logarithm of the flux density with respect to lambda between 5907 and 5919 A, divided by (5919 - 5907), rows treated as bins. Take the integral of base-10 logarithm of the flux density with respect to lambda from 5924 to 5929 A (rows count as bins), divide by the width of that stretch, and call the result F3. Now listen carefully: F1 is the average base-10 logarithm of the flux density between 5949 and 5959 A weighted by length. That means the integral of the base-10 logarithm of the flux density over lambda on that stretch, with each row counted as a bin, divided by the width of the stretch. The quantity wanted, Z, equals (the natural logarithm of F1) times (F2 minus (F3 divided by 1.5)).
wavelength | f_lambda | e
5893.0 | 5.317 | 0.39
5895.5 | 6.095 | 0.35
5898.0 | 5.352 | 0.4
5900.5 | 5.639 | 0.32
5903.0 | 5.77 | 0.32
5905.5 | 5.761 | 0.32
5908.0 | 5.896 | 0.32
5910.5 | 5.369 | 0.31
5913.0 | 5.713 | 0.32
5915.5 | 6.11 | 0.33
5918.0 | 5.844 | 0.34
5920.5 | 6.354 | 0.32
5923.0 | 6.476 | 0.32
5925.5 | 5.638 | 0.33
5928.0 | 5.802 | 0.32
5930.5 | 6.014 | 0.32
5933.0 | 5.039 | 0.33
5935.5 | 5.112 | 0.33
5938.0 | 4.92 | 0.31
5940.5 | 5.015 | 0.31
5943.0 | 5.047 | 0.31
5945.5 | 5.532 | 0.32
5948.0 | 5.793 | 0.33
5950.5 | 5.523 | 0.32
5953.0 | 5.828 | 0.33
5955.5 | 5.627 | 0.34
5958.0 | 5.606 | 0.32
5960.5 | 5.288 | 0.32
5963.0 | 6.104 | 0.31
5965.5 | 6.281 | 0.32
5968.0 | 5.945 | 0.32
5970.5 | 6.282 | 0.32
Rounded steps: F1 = 0.752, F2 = 0.762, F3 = 0.760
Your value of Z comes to -0.073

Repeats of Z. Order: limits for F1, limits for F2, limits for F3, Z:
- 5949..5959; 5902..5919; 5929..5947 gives -0.080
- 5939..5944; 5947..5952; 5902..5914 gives -0.088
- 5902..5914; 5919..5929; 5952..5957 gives -0.078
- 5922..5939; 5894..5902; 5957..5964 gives -0.075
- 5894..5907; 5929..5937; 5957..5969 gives -0.061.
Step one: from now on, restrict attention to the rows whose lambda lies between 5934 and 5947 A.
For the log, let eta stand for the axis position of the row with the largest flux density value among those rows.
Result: 5945.5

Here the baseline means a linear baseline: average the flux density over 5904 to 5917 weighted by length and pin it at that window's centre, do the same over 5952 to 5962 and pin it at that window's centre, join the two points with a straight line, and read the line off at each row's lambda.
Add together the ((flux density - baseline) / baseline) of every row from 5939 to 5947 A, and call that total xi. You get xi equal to -0.24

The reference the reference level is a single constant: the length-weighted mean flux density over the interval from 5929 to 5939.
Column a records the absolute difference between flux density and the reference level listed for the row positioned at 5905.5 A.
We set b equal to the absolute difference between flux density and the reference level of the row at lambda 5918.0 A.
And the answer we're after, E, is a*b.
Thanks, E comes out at 0.26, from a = 0.5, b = 0.55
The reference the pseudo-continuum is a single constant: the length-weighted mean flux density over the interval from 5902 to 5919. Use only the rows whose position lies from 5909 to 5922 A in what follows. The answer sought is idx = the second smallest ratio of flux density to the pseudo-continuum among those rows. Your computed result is 0.99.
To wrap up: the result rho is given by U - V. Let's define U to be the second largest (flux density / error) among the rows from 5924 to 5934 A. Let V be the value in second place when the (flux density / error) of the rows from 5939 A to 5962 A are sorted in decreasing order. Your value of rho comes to 0.6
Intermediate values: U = 18.1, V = 17.6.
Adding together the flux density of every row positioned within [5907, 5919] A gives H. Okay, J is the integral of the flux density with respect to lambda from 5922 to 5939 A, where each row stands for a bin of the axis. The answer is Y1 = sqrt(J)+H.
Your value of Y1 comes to 39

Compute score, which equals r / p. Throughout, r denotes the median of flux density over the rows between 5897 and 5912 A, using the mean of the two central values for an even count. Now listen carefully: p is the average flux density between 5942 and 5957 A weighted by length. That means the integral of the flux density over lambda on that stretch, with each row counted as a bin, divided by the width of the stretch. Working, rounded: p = 5.6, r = 5.7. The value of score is 1.02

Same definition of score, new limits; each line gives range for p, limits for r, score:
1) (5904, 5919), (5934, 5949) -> 0.88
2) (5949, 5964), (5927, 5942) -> 0.90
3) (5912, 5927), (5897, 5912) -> 0.95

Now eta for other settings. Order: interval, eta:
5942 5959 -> 5953.0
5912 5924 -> 5923.0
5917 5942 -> 5923.0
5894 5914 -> 5895.5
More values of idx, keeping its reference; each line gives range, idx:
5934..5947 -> 0.87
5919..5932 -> 1.00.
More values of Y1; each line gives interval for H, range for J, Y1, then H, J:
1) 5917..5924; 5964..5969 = 24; 19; 31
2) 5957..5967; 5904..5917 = 32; 23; 75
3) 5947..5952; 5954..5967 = 20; 11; 75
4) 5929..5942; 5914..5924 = 34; 26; 62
